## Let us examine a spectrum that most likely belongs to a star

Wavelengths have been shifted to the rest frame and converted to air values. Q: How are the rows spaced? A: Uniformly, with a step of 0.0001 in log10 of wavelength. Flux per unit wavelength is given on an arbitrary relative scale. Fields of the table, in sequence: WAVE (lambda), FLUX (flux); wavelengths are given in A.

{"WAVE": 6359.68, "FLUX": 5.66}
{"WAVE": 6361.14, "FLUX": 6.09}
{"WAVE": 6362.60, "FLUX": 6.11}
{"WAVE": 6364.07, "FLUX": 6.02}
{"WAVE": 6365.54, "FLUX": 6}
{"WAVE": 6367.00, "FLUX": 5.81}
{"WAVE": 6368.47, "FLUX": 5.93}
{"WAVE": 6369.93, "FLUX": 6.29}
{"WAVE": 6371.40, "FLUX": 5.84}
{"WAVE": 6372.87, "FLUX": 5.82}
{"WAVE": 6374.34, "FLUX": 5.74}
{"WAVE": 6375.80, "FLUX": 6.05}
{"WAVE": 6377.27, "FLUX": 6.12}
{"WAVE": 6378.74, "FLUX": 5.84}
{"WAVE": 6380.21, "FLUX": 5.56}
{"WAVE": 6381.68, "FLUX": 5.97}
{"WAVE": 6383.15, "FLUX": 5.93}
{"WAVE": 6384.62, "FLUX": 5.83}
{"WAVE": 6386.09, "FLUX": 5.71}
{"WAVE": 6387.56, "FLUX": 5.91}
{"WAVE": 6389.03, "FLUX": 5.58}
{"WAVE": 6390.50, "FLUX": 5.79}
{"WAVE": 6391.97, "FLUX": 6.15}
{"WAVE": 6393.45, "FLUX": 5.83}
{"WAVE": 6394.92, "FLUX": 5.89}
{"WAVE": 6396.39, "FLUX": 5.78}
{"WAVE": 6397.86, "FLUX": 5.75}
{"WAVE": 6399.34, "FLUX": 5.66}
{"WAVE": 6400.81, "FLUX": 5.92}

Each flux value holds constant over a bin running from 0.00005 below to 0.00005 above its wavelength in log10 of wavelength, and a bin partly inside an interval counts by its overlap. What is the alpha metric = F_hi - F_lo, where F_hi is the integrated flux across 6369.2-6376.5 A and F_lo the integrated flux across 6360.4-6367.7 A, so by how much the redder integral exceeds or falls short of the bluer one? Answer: -0.4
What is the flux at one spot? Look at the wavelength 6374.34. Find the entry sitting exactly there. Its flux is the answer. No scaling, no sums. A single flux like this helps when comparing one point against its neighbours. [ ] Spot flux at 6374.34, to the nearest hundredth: 5.74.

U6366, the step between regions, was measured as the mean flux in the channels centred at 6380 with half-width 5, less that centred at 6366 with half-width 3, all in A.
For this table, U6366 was -0.040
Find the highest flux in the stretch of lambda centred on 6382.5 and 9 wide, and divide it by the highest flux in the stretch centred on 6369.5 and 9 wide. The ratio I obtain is 0.95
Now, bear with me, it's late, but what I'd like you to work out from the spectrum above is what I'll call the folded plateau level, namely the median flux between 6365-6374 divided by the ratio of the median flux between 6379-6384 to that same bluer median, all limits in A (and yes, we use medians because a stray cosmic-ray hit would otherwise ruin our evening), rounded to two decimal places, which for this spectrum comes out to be 5.84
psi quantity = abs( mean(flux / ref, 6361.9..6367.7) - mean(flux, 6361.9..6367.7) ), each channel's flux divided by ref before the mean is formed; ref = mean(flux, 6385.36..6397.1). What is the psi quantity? 4.96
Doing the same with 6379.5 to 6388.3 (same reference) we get 4.82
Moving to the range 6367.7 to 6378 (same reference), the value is 4.95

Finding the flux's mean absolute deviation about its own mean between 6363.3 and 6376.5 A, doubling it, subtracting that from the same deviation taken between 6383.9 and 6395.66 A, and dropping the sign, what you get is 0.15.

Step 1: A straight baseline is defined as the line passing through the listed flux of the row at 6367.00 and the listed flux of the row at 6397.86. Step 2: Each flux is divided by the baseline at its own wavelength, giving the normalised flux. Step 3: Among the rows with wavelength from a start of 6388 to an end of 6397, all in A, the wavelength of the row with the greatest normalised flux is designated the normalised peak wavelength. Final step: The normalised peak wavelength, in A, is 6391.97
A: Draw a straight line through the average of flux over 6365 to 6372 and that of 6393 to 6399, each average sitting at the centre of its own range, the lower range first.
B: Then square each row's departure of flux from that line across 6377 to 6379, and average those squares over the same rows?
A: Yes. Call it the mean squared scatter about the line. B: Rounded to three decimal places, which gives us 0.022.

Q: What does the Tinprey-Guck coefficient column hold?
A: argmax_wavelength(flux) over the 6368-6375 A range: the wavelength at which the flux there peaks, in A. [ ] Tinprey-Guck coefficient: 6369.93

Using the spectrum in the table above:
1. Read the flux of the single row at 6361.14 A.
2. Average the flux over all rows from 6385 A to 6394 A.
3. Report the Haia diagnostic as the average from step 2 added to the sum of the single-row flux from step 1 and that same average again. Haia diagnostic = 17.7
